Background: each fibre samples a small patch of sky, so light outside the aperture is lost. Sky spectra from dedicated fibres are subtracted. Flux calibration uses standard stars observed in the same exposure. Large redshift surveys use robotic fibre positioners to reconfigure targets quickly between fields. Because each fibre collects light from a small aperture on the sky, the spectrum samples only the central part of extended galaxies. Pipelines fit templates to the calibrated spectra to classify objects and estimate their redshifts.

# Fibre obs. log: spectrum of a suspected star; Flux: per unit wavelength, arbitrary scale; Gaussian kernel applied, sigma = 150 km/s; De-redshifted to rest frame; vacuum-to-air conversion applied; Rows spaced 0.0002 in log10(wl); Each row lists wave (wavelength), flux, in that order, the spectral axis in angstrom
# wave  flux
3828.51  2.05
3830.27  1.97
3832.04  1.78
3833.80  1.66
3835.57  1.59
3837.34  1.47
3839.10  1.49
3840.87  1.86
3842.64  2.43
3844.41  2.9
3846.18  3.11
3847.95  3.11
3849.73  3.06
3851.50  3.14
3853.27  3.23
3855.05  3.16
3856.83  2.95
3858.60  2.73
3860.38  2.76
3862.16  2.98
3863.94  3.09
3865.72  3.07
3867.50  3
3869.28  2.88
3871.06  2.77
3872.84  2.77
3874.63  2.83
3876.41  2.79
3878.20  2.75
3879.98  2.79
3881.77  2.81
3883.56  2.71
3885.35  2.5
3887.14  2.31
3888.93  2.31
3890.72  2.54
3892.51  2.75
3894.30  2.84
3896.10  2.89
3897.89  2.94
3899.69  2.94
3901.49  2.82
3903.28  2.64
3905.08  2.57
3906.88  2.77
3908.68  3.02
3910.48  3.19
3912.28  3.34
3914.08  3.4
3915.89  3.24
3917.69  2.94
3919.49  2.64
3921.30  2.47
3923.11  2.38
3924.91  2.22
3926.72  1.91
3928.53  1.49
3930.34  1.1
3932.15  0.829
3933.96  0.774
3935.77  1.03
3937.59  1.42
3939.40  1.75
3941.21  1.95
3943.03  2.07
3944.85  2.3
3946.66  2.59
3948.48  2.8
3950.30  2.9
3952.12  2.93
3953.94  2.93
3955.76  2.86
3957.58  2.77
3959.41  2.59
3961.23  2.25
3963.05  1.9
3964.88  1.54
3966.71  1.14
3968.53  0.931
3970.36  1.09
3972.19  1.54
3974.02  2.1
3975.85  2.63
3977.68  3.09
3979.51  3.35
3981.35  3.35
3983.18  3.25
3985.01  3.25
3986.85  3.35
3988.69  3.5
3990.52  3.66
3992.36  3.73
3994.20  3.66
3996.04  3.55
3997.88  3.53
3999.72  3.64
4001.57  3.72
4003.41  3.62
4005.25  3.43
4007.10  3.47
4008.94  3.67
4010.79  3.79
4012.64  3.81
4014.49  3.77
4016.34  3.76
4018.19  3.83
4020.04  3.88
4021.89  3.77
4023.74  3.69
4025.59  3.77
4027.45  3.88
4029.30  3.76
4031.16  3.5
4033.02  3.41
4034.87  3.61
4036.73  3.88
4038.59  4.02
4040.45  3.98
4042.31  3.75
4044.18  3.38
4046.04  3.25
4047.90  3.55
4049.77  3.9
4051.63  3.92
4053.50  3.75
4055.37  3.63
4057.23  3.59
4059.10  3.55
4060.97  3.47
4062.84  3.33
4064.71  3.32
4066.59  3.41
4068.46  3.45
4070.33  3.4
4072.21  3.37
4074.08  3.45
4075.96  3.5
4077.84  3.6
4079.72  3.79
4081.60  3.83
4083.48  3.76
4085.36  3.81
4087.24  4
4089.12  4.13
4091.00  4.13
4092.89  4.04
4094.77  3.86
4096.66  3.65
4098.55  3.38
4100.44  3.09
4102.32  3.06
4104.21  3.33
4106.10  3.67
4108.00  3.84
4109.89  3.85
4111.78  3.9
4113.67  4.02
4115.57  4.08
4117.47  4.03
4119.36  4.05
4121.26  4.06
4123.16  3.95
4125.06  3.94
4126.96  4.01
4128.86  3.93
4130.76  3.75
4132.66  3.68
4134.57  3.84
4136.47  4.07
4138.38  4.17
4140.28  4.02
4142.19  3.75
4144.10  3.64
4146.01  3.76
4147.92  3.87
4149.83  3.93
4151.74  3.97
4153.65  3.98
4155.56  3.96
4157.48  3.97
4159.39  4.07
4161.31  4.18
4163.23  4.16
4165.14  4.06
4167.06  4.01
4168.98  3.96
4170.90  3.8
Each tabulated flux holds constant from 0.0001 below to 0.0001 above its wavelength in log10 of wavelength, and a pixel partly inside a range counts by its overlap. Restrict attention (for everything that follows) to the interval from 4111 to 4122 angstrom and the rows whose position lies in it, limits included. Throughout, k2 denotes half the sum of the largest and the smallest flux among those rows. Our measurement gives 4.0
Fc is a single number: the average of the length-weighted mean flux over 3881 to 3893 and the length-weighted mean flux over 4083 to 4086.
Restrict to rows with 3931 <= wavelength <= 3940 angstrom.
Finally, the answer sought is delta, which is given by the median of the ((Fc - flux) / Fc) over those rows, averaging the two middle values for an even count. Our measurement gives 0.68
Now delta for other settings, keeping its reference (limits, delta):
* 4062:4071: -0.07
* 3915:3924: 0.17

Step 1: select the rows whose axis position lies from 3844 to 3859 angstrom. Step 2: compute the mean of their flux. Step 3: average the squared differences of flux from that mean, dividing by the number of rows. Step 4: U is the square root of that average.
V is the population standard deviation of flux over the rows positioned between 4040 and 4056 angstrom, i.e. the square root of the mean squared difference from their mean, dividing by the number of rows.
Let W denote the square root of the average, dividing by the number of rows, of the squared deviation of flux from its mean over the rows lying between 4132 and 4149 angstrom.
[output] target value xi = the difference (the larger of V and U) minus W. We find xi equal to 0.1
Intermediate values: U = 0.15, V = 0.24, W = 0.17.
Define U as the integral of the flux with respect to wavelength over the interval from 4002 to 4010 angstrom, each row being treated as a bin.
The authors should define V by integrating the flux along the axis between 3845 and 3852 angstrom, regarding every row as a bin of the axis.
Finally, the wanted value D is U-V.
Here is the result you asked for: 7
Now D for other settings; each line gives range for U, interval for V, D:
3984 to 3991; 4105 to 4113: -7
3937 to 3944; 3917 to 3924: -5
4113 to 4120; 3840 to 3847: 10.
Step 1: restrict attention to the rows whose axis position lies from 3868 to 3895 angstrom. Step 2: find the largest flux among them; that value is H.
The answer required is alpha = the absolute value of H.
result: 2.9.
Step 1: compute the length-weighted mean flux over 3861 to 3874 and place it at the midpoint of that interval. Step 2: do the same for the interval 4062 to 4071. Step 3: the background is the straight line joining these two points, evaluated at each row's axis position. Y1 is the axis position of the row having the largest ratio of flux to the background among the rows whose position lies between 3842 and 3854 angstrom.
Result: 3853.27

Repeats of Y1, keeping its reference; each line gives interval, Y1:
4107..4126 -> 4115.57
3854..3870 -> 3855.05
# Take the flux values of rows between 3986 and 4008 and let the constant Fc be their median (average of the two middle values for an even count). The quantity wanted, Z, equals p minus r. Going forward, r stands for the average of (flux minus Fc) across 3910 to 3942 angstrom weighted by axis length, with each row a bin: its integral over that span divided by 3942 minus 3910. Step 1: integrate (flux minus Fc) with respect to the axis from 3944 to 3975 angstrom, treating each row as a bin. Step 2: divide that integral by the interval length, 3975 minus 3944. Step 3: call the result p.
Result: 0.1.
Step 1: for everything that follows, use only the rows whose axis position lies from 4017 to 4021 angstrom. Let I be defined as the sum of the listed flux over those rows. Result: 7.7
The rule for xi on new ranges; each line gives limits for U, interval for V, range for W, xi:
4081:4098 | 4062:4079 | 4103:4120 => -0.1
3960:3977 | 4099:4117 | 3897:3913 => 0.3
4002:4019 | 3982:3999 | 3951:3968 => -0.5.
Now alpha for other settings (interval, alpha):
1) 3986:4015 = 3.8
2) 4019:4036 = 3.9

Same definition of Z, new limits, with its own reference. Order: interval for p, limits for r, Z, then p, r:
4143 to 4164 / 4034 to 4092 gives 0.3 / 0.4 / 0.08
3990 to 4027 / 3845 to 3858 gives 0.6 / 0.1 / -0.49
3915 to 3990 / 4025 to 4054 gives -1.4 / -1.3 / 0.12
